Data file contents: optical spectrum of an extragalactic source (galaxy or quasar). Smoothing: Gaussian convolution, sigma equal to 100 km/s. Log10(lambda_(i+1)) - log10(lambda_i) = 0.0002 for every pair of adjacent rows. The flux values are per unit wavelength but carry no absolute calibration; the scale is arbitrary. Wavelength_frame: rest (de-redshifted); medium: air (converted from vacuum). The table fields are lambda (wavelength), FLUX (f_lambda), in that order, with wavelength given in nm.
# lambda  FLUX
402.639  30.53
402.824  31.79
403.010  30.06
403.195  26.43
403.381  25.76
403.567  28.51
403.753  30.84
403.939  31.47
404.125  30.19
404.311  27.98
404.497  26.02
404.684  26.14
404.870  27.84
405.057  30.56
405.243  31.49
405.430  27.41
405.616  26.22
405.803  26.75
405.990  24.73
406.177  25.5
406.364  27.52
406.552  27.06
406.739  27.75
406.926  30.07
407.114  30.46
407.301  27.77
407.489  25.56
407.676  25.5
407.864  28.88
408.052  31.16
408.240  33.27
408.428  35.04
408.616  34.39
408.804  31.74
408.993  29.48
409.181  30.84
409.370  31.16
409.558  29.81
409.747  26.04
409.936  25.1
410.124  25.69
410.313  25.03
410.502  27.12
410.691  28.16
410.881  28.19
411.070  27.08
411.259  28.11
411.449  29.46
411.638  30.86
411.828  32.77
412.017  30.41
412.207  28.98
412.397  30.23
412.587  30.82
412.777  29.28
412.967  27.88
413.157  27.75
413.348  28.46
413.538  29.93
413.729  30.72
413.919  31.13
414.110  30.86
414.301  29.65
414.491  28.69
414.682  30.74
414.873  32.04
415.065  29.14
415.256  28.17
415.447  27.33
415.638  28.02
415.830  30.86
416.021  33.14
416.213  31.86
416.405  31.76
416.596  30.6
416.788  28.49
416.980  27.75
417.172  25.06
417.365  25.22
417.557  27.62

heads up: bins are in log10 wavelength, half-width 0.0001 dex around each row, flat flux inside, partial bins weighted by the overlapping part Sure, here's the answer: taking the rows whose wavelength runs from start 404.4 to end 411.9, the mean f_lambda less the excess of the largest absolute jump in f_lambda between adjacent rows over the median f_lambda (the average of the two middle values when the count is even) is 52.5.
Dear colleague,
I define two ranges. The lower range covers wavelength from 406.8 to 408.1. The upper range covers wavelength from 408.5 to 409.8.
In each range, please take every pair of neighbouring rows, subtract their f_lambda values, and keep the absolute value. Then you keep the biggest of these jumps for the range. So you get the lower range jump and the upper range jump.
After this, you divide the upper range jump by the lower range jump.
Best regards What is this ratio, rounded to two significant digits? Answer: 1.1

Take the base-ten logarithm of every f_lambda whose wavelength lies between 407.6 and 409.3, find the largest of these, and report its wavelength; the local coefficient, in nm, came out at 408.428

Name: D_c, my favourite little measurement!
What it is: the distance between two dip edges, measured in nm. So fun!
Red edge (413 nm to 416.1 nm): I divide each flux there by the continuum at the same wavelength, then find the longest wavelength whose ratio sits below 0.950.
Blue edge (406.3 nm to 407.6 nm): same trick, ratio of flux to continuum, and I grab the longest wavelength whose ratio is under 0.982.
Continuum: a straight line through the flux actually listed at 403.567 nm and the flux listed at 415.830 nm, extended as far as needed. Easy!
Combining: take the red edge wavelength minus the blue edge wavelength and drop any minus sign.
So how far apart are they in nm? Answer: 8.15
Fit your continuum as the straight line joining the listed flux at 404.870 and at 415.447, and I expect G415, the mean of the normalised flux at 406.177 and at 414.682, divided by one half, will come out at 2.04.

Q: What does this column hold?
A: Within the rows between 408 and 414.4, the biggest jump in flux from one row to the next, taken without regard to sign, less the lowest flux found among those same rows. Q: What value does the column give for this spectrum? -21.3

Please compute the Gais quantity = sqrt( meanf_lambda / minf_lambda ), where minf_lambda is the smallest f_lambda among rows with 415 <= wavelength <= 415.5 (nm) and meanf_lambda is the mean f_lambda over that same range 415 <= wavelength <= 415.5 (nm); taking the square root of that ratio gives 1.02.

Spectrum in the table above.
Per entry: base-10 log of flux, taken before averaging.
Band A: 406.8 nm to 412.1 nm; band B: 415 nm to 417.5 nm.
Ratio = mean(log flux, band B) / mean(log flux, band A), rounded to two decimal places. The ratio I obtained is 1.00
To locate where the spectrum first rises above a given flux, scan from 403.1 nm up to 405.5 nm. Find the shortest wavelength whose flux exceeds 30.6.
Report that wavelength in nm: 403.753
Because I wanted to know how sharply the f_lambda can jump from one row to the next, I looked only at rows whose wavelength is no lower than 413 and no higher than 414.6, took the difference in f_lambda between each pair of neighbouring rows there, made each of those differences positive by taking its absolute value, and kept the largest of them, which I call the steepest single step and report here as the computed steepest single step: 1.5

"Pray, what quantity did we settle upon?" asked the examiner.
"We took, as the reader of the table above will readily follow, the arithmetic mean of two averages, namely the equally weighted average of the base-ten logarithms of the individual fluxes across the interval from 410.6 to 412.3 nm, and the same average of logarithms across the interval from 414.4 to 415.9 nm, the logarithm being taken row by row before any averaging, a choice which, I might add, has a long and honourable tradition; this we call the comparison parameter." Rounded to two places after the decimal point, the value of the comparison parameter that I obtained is 1.47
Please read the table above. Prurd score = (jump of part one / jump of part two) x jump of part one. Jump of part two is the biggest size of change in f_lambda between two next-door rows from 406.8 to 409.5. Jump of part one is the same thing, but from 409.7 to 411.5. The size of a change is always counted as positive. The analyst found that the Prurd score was 1.3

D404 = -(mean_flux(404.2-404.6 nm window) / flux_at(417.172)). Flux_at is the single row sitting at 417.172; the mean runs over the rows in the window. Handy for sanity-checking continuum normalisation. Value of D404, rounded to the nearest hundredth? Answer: -1.08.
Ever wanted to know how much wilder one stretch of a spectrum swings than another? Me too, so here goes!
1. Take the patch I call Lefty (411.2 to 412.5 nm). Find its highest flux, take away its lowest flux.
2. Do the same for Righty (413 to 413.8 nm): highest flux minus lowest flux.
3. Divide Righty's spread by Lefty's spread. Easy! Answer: 0.64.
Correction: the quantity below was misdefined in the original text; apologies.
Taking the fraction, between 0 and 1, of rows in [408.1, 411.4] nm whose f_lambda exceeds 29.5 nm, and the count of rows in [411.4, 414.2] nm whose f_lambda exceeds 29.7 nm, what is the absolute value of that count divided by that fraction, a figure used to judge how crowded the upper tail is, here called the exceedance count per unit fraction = 22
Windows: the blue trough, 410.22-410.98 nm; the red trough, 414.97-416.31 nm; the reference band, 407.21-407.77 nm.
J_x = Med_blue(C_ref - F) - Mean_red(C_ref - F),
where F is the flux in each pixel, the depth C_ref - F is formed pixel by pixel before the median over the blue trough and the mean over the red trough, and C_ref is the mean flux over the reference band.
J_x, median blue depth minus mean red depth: 2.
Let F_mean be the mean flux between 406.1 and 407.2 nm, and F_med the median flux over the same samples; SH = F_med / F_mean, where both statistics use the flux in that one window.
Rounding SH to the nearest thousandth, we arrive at 0.985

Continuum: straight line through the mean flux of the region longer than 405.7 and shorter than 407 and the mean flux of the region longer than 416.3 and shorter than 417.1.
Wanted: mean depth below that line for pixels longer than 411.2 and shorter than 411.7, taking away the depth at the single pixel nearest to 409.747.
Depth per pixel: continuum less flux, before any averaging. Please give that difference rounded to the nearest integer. -3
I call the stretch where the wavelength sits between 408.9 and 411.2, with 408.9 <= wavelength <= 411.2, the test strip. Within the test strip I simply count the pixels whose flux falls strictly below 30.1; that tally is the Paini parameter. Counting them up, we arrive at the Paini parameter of 10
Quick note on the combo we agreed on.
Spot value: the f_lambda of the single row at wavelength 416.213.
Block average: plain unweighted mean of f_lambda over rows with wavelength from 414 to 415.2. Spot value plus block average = 62.0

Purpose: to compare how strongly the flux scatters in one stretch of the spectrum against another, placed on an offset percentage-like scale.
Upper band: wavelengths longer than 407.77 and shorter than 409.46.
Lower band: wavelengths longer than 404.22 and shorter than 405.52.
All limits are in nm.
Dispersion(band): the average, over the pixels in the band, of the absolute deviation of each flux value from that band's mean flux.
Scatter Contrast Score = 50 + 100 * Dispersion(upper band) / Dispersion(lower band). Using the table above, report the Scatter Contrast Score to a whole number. 152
